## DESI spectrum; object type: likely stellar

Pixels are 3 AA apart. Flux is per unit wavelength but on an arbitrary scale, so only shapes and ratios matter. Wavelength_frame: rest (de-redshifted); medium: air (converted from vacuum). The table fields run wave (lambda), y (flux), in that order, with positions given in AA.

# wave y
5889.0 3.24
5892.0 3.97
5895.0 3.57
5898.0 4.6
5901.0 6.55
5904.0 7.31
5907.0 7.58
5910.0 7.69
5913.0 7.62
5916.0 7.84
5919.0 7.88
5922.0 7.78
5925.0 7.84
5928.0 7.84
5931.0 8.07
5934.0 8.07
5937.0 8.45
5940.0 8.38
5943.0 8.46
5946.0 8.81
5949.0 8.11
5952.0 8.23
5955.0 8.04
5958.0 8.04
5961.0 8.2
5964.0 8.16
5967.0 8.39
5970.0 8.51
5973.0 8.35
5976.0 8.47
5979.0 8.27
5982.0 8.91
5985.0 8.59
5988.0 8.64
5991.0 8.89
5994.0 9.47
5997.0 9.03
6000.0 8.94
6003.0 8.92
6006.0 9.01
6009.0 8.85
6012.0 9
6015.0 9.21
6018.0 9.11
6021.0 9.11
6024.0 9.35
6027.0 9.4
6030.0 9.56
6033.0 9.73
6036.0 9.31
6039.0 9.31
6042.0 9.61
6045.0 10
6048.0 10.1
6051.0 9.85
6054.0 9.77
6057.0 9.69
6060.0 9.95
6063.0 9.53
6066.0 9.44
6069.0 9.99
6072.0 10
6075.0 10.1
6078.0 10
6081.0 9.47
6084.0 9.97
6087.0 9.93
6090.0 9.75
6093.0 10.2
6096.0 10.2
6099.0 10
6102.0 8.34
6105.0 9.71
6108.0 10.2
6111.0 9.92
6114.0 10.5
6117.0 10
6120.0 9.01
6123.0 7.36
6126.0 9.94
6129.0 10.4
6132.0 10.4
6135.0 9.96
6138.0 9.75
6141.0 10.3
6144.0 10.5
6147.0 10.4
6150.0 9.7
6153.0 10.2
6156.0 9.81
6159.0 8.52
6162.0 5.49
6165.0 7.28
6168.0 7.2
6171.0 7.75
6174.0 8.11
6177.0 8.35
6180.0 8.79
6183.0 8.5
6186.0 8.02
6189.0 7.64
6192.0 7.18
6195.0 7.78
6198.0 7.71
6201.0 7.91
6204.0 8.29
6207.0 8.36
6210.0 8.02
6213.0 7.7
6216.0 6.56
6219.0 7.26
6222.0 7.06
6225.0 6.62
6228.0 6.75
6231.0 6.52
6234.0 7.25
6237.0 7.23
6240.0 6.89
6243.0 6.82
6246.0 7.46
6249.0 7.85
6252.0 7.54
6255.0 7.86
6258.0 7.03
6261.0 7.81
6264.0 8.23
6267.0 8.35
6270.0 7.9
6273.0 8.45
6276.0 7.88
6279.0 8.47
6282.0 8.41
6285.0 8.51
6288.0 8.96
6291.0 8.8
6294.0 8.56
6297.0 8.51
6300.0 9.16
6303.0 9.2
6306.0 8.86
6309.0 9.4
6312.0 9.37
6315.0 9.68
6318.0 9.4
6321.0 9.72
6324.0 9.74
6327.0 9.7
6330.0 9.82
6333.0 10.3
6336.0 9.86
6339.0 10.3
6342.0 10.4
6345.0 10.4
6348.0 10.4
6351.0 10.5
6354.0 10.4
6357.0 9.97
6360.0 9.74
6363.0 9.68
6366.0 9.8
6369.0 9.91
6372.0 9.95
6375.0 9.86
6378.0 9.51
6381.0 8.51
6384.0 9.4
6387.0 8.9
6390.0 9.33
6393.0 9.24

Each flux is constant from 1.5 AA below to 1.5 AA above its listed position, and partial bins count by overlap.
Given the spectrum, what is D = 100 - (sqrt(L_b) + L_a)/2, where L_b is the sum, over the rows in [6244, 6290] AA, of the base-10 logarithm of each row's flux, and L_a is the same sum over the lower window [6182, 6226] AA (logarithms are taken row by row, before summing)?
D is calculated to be 91.54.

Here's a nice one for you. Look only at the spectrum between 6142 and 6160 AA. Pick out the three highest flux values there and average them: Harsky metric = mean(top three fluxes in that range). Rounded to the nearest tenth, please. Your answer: 10.4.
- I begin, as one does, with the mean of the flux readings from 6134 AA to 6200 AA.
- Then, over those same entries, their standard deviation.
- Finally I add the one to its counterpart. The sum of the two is 9.9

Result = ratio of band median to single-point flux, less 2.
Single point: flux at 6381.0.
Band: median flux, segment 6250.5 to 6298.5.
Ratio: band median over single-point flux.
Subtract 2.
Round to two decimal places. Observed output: -1.02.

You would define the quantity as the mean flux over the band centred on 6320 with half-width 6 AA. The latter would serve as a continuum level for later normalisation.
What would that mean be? 9.6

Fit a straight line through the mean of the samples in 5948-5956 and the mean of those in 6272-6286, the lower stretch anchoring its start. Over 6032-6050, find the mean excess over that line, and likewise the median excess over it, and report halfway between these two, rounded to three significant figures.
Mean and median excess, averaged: 1.49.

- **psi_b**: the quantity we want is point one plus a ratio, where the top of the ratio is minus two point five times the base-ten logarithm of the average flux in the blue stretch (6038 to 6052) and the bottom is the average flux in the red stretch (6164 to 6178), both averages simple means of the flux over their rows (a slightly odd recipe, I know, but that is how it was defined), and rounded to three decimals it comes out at -0.220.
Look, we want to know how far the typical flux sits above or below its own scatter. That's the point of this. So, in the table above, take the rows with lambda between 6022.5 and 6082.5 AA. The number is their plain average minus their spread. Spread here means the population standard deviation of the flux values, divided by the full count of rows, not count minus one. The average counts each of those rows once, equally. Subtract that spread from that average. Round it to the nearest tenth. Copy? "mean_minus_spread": 9.4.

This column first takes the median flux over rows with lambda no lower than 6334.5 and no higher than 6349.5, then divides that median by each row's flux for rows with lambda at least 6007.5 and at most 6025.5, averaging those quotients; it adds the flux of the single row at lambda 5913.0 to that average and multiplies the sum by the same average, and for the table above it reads 10.0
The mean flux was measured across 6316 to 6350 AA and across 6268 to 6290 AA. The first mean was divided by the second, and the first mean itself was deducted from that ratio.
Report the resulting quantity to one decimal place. -8.8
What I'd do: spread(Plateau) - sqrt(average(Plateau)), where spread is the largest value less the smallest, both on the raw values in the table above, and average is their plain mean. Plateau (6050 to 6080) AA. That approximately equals -2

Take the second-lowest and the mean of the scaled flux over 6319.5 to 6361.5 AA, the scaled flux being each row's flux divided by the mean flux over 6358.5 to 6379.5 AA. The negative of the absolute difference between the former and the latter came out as -0.04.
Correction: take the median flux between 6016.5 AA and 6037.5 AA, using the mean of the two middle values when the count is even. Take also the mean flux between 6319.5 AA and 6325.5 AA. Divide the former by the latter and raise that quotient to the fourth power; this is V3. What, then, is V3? 0.85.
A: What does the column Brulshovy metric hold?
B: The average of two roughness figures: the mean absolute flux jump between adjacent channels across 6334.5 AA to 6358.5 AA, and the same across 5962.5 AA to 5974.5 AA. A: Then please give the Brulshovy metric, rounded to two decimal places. 0.17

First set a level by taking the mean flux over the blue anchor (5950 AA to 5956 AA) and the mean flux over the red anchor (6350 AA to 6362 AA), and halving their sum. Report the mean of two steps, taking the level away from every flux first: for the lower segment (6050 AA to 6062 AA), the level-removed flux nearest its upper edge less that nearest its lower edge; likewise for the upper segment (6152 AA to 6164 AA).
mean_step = -2.3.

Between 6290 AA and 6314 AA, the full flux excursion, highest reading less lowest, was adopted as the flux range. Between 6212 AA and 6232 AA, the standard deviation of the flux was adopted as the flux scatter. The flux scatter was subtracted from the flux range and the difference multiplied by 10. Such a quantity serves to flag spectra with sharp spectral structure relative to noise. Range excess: 5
